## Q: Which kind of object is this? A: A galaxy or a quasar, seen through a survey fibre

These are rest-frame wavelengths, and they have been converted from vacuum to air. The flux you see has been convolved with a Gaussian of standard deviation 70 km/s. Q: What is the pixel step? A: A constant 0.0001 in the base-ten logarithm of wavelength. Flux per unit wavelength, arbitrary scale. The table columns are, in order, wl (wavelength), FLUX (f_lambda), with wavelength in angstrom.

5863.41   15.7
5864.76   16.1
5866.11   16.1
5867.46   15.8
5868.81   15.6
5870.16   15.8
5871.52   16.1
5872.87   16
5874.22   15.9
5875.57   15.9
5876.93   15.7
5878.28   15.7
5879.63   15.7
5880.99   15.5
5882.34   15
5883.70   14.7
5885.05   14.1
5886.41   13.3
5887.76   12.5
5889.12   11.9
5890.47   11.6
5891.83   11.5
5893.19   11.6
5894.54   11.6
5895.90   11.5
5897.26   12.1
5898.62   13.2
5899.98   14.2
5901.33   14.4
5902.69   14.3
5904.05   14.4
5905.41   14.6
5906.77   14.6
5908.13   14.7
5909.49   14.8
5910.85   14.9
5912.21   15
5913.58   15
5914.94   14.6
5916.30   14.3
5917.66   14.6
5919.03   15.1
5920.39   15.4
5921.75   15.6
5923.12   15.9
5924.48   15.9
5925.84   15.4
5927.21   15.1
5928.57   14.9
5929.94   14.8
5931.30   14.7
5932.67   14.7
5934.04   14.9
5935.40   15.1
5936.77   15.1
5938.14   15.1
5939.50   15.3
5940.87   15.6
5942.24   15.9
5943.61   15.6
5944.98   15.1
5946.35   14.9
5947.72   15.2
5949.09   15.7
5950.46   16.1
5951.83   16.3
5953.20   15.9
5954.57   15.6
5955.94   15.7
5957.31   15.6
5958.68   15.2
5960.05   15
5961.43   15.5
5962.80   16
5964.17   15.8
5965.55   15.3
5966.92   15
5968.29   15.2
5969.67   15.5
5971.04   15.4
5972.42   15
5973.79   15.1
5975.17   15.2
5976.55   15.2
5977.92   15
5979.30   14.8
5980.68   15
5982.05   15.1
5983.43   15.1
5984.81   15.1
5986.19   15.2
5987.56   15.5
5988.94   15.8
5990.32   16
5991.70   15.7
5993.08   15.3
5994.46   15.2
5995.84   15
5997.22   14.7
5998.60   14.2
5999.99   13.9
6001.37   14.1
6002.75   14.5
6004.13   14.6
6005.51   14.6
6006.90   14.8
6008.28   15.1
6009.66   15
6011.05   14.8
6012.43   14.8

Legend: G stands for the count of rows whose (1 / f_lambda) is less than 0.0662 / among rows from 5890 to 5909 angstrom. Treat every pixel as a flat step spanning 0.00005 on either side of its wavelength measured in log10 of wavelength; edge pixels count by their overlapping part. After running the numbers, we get 0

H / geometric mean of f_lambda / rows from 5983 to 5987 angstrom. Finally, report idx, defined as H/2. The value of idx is 7.57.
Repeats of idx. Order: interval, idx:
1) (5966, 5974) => 7.60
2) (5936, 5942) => 7.64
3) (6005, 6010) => 7.44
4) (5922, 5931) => 7.66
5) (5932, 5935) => 7.40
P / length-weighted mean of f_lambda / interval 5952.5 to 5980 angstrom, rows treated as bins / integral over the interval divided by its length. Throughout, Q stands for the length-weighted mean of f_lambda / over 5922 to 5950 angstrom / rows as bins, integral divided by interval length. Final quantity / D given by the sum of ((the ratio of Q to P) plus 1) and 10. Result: 11.99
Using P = 15.3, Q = 15.3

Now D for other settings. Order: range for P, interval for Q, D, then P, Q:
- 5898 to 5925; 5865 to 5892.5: 12.00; 14.8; 14.7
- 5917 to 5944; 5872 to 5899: 11.90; 15.2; 13.8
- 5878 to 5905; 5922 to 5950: 12.14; 13.4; 15.3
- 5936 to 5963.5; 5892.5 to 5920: 11.90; 15.5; 14.0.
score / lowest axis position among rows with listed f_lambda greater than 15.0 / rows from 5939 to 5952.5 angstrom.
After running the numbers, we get 5939.50 angstrom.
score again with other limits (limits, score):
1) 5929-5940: 5935.40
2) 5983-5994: 5983.43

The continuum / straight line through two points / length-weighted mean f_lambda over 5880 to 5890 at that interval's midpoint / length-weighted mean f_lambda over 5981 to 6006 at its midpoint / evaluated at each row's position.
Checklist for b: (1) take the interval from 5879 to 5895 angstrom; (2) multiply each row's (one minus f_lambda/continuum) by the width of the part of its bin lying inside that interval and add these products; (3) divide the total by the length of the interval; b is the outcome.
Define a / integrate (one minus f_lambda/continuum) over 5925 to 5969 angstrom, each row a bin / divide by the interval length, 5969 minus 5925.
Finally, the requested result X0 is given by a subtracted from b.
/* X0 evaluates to 0.10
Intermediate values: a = -0.06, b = 0.04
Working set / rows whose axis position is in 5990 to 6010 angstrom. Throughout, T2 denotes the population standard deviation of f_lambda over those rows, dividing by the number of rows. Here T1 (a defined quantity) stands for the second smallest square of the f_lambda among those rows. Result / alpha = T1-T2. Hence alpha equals 198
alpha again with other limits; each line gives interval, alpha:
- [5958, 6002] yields 198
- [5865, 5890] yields 155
